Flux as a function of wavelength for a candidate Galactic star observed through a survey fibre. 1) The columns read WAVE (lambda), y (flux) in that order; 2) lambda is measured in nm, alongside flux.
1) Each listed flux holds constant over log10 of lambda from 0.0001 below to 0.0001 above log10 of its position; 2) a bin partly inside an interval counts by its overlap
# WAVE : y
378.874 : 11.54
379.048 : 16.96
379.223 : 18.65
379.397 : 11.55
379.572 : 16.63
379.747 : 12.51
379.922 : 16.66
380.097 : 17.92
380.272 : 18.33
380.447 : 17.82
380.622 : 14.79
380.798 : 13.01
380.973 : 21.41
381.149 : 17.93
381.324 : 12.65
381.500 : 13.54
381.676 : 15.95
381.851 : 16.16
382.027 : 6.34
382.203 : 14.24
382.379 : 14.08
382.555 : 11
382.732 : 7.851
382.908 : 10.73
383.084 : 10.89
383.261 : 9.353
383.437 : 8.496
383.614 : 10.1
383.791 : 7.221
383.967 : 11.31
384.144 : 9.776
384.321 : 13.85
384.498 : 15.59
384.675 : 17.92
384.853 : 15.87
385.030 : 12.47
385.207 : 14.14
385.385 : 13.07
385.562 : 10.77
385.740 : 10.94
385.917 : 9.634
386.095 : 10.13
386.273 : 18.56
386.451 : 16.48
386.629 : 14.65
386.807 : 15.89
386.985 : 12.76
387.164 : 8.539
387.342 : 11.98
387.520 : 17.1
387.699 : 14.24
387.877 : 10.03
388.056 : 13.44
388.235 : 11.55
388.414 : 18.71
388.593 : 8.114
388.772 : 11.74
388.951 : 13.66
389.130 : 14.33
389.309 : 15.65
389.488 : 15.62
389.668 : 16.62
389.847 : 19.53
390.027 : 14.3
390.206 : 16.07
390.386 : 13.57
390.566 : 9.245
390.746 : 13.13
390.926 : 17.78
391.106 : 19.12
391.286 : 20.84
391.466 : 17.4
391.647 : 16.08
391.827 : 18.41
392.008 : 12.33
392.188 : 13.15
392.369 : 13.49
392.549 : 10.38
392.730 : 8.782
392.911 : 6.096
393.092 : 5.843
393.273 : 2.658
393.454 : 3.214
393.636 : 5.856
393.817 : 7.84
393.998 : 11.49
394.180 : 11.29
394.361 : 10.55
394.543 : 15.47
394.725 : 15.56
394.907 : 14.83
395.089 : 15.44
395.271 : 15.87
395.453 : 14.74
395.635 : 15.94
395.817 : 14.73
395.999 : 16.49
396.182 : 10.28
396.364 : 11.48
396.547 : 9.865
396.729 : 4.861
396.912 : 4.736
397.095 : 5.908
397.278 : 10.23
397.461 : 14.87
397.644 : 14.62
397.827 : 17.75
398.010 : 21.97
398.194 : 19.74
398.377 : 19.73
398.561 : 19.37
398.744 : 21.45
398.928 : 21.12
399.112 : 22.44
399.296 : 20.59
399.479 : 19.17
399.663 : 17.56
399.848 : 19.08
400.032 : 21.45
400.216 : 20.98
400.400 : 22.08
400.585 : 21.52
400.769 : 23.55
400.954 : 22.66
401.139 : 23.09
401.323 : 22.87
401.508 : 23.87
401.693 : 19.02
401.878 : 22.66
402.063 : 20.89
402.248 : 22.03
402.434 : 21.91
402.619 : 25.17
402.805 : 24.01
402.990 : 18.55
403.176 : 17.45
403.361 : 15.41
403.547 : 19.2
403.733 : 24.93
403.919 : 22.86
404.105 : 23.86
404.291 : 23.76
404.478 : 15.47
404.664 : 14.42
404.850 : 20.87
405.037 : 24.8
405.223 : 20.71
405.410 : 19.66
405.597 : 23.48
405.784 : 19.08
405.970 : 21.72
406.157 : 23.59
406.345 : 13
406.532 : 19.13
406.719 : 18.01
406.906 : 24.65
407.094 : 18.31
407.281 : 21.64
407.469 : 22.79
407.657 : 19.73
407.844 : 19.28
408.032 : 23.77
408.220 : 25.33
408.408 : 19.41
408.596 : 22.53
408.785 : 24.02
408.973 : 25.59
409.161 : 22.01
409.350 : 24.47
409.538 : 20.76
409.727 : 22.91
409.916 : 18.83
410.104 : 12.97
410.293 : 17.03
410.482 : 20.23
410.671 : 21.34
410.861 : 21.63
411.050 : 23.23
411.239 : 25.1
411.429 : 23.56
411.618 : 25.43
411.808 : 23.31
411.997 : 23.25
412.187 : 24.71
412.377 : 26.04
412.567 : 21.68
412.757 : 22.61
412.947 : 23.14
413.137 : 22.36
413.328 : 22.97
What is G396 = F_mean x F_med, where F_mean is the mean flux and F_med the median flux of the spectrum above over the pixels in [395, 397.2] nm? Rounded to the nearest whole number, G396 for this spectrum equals 153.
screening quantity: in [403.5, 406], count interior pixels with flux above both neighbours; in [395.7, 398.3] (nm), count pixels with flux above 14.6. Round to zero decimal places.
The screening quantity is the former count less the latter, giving -3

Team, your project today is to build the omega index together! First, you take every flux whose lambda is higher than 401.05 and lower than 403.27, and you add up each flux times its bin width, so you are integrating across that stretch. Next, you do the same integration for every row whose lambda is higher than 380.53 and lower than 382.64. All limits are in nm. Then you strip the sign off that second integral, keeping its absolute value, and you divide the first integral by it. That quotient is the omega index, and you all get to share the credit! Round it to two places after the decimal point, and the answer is 1.61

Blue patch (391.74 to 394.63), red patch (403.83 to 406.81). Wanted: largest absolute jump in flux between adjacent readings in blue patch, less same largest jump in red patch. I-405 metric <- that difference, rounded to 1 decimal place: -4.5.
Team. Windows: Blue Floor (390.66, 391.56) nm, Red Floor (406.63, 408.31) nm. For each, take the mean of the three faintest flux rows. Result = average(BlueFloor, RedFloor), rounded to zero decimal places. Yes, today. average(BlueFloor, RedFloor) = 17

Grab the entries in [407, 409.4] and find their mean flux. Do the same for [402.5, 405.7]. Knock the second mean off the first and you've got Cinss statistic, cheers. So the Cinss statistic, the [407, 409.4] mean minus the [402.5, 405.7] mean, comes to 1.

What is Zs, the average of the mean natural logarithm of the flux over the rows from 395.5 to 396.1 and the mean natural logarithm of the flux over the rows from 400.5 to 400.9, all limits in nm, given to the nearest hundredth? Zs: 2.93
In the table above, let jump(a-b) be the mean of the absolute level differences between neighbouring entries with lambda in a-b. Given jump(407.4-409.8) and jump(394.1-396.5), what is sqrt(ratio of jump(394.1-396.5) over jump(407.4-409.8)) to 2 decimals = 0.78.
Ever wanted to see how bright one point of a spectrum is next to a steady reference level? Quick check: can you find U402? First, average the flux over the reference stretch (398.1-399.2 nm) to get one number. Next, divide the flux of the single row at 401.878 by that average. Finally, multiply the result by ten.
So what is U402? 11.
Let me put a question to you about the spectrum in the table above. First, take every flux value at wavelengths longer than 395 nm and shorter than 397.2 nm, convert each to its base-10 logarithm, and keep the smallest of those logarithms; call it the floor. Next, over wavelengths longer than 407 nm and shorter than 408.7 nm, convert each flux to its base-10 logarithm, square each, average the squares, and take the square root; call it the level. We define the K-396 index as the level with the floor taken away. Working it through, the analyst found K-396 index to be 0.7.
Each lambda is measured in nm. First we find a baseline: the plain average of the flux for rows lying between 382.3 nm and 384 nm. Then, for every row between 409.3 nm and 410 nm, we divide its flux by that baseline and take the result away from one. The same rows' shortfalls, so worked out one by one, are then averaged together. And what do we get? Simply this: -1.2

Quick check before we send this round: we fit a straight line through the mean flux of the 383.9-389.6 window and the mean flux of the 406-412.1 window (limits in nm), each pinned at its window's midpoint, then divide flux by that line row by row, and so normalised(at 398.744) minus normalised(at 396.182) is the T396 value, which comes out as 0.60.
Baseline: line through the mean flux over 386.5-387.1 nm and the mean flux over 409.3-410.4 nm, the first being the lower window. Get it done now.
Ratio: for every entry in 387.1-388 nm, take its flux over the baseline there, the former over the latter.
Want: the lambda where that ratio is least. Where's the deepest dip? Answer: 387.164 nm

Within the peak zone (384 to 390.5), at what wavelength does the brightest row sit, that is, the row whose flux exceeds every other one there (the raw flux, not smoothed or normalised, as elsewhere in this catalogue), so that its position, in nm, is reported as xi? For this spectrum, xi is 389.847 nm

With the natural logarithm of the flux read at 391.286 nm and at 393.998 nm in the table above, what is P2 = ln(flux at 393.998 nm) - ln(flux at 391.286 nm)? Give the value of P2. -0.6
